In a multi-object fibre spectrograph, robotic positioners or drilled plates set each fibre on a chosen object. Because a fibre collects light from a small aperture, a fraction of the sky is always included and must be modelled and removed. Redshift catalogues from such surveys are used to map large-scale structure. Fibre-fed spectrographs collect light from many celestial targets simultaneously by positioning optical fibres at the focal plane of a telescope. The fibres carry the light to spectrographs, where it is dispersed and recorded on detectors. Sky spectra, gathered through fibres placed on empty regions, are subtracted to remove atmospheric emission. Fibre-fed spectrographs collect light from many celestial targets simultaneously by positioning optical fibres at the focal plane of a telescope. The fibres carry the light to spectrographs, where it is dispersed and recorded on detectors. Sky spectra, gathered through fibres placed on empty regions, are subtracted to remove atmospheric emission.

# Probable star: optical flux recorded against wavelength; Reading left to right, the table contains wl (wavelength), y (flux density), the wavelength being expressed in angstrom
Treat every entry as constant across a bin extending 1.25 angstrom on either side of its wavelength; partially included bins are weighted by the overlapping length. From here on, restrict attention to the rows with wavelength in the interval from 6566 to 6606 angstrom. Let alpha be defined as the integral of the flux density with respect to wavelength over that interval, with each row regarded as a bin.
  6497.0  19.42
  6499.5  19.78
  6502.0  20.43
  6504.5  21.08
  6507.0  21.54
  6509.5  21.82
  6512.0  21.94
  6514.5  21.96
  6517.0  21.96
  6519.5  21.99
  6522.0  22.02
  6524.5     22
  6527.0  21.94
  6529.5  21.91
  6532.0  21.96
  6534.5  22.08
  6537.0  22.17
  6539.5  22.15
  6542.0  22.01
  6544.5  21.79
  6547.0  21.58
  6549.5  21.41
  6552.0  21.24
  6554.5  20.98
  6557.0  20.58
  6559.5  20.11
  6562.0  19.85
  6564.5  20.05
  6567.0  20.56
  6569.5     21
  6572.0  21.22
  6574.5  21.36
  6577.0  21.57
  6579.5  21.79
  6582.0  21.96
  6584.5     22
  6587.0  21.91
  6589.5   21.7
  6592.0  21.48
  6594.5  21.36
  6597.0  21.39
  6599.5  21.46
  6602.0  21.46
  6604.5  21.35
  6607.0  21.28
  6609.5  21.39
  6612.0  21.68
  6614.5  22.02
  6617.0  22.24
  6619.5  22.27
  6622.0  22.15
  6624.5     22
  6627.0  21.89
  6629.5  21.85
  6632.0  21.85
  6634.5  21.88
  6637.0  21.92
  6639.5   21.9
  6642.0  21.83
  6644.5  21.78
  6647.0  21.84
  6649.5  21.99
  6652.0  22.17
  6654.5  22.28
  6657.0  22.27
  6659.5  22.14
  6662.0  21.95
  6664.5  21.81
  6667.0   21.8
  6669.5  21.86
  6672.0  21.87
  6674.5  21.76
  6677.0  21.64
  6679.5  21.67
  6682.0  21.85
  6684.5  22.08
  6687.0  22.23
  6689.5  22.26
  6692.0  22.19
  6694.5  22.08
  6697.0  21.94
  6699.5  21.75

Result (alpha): 859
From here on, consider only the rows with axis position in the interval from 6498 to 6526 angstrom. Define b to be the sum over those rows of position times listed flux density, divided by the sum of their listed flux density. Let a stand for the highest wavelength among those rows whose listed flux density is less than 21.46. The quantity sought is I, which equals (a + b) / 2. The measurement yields 6508.4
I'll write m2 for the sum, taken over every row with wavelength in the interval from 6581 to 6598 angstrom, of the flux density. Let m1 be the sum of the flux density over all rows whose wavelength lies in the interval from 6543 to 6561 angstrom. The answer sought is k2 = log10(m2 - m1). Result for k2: 0.6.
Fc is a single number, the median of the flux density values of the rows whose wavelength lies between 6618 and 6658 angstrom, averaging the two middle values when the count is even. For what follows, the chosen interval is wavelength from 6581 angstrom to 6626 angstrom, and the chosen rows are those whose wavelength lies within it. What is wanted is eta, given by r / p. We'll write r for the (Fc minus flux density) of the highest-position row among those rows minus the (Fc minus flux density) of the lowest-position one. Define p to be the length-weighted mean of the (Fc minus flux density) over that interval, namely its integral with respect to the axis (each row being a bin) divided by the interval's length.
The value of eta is 0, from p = 0.18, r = -0.04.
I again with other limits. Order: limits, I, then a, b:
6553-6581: 6570.8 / 6574.5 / 6567.2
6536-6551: 6546.3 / 6549.5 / 6543.2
